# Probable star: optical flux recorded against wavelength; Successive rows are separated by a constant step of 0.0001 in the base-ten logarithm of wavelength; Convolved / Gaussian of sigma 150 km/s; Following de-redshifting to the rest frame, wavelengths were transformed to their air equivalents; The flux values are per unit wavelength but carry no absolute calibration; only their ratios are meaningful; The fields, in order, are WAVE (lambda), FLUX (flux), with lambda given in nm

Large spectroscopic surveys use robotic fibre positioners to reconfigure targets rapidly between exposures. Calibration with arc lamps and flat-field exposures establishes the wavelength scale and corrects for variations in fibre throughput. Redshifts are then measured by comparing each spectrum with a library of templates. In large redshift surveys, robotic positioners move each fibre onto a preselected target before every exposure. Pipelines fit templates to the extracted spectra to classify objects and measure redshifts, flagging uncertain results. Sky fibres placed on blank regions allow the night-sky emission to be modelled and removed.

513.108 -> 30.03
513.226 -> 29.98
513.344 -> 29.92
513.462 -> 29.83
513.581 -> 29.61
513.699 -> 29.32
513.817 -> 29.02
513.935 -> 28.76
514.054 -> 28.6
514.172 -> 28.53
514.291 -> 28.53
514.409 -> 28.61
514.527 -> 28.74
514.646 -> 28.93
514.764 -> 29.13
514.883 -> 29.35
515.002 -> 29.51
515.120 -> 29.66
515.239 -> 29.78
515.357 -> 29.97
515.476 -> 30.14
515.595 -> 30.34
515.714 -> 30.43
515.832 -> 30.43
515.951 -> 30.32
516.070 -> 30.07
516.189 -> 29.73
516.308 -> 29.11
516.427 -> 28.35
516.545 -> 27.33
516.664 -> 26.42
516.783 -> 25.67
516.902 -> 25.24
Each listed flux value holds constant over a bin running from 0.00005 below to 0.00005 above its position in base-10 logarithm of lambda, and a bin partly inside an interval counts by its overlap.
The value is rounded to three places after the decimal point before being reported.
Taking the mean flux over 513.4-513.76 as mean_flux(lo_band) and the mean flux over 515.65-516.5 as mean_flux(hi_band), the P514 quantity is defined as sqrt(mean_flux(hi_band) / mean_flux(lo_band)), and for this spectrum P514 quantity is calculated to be 1.003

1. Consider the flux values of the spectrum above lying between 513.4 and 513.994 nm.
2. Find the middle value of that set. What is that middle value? 29.3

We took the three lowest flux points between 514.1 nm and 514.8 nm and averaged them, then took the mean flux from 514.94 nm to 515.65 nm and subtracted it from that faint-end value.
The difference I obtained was -1.3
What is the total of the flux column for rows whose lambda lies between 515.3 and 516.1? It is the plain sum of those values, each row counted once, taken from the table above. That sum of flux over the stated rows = 212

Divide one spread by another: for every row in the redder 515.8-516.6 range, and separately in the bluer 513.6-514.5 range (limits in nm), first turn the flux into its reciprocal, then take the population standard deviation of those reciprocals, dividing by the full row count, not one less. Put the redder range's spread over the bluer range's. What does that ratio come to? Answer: 3.8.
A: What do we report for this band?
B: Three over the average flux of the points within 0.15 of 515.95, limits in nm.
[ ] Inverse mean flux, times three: 0.099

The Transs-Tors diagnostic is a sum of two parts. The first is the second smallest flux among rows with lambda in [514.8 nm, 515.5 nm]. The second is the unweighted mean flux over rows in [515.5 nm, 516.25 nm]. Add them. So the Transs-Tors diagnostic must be 59.7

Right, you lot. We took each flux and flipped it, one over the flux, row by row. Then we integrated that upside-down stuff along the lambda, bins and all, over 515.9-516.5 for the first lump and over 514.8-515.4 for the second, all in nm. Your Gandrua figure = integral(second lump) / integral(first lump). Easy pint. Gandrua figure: 0.99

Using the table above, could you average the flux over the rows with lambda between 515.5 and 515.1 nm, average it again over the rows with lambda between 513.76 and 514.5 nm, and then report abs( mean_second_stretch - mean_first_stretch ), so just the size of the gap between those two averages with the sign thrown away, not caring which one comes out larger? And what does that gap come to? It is 1.2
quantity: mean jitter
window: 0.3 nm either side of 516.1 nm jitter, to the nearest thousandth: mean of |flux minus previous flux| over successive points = 0.330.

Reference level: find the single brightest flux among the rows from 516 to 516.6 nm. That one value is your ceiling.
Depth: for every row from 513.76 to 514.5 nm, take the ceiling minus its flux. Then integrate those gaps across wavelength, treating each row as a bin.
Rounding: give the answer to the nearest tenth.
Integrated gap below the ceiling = 1.0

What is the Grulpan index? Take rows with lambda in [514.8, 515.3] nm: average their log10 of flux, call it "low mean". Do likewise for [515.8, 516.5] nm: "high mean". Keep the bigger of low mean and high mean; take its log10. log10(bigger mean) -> 0.168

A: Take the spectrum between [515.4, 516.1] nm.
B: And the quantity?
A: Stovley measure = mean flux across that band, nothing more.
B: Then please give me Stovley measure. 30.3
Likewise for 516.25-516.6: 28.3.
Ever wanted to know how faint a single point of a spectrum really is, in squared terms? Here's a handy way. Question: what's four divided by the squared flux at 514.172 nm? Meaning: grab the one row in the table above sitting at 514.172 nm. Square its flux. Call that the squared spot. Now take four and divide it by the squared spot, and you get 0.0049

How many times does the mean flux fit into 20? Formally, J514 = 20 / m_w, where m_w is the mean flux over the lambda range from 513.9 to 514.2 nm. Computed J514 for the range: 0.699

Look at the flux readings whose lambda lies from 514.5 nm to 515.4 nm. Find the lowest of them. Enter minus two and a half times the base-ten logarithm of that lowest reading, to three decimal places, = -3.646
